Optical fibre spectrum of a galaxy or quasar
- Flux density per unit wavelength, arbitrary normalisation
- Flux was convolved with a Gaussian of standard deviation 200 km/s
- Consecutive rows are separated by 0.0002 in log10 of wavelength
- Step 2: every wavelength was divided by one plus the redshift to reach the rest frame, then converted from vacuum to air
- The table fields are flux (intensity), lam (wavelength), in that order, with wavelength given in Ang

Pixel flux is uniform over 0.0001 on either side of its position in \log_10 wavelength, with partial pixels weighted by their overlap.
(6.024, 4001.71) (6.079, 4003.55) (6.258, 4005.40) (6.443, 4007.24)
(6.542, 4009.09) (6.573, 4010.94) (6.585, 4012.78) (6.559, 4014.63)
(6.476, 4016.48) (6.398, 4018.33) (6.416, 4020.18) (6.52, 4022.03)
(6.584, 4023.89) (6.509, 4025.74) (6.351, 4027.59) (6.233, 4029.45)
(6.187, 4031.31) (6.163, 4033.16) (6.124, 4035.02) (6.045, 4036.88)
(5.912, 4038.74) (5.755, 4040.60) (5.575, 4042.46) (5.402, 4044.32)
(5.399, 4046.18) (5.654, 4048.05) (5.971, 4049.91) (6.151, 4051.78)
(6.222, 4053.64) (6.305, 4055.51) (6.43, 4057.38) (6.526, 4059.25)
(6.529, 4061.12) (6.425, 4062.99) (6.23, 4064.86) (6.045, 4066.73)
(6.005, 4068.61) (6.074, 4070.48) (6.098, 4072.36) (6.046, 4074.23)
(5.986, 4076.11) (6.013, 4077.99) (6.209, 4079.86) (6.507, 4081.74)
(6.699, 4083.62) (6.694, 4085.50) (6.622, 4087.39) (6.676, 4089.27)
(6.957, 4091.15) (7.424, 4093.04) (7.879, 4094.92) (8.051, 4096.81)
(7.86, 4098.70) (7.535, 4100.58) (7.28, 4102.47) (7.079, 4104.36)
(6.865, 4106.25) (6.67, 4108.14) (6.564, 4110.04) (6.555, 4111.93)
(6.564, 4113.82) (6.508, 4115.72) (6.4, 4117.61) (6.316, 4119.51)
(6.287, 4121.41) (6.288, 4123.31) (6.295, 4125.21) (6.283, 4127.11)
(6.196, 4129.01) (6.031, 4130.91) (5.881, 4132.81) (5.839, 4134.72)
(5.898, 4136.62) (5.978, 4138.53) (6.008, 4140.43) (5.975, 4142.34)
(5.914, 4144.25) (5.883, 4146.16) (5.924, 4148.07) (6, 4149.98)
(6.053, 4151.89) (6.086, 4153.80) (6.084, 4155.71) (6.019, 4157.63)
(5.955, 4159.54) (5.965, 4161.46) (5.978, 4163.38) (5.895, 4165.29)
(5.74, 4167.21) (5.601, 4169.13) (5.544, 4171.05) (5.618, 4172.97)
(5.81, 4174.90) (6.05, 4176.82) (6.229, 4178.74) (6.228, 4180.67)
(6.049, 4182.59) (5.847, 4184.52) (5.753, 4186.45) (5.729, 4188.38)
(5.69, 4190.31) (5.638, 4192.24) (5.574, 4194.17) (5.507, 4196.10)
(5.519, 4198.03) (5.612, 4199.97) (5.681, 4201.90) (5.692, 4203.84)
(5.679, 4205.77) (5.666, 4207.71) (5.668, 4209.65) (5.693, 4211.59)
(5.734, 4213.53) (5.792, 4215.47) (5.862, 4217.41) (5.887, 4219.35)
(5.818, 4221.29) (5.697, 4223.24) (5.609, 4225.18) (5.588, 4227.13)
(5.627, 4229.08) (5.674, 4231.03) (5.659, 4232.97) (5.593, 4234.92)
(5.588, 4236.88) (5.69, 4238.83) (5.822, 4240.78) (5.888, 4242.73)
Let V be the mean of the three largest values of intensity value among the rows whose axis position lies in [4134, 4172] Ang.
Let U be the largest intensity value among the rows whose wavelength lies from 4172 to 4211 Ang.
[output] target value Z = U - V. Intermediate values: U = 6.229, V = 6.1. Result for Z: 0.2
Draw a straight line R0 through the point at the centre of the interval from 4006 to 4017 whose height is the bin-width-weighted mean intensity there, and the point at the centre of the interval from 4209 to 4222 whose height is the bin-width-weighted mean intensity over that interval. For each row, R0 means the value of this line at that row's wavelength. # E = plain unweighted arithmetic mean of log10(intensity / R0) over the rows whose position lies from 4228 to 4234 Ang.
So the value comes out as -0.01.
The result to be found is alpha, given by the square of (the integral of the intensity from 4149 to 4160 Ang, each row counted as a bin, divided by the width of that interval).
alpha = 36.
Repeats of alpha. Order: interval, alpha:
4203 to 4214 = 32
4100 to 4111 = 49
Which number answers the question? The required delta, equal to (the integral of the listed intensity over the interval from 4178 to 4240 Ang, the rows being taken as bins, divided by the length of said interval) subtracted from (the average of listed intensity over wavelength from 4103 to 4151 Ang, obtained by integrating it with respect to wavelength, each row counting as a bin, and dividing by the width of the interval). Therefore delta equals 0.5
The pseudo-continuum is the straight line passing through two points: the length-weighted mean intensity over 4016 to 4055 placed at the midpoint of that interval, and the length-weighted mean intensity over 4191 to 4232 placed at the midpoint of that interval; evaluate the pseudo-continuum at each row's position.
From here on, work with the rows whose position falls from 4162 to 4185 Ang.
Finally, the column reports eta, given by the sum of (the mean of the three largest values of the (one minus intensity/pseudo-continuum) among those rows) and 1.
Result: 1.03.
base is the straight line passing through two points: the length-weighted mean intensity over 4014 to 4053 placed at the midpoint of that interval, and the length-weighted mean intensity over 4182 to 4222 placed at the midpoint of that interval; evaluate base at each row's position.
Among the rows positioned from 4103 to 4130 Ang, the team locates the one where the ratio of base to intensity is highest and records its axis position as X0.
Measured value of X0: 4129.01 Ang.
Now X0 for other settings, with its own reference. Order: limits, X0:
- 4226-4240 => 4227.13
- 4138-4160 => 4146.16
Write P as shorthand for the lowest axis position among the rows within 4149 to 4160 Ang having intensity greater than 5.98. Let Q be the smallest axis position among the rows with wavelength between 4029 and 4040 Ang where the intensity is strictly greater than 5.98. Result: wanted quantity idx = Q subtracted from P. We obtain 120.5 Ang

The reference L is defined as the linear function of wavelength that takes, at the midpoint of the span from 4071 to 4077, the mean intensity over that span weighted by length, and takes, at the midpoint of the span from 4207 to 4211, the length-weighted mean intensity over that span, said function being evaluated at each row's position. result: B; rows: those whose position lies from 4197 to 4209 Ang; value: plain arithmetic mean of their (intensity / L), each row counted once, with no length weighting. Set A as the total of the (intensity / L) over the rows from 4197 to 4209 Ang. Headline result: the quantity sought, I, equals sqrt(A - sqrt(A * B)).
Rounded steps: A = 5.96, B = 0.99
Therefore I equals 1.88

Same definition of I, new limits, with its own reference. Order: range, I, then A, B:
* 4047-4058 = 1.89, 6.02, 1.00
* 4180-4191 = 1.91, 6.16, 1.03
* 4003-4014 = 1.91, 6.18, 1.03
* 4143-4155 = 1.91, 6.15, 1.02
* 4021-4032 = 1.92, 6.22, 1.04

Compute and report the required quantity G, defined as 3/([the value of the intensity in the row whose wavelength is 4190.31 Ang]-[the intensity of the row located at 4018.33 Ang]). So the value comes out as -4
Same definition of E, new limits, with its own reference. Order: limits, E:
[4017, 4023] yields 0.00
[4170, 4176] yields -0.02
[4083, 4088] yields 0.03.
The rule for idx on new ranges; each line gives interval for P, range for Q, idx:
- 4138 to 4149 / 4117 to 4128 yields 22.8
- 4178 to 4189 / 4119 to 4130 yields 59.2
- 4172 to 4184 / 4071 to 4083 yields 104.5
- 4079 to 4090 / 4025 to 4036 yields 54.1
